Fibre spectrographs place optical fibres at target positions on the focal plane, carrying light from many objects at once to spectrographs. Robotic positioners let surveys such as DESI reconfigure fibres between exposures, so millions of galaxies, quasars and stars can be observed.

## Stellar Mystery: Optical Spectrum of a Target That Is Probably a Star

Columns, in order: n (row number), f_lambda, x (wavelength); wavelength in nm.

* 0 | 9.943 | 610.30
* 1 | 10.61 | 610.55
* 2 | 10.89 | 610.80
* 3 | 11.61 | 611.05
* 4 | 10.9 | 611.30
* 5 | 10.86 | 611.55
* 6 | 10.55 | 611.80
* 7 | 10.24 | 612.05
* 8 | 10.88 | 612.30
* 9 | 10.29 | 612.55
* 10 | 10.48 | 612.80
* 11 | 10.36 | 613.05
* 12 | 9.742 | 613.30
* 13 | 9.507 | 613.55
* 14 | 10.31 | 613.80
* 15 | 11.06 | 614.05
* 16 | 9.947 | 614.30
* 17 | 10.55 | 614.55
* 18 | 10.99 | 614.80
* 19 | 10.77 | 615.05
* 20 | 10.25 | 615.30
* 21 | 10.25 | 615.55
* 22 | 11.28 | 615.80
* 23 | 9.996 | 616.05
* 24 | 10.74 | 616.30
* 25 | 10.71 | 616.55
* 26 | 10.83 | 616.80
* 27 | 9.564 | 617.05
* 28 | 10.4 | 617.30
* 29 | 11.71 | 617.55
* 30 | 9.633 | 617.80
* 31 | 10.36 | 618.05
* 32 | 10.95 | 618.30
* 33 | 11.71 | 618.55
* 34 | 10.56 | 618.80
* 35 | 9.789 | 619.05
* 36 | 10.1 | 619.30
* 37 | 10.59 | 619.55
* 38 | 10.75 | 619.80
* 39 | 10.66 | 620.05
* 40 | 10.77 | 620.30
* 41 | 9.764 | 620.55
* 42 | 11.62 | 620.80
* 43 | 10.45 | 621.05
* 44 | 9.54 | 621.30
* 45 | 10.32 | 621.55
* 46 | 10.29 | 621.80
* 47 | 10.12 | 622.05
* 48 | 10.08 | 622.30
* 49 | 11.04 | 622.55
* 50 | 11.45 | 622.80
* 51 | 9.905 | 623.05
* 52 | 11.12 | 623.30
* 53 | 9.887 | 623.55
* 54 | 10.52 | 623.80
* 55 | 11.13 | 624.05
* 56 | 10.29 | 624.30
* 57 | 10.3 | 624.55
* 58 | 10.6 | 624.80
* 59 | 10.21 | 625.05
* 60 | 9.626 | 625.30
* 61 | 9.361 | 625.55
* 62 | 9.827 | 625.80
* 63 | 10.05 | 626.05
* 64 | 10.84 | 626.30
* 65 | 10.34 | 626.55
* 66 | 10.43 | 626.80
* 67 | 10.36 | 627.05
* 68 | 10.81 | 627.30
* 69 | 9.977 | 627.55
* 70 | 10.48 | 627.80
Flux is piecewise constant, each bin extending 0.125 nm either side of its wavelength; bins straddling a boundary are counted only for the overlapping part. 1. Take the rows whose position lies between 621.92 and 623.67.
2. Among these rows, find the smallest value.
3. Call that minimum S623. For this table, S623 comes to 9.887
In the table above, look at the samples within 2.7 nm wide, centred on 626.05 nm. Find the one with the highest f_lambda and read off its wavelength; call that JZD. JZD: 626.30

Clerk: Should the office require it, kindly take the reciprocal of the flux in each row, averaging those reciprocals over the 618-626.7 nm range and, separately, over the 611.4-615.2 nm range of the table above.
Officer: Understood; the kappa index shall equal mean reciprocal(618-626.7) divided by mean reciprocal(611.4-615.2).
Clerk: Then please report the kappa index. 1.002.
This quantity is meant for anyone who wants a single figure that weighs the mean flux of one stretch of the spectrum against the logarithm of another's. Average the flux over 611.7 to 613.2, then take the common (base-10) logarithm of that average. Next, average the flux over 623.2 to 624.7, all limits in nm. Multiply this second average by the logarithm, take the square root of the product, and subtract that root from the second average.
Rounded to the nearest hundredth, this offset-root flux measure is 7.26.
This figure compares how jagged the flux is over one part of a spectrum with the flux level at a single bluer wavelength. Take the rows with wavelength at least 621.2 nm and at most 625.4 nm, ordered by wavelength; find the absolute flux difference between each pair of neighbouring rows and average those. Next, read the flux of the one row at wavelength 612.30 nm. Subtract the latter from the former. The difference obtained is -10.3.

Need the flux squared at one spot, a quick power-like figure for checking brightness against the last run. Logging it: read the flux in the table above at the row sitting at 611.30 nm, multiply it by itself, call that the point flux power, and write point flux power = 119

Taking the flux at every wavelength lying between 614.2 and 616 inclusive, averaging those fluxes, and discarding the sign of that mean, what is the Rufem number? 10.6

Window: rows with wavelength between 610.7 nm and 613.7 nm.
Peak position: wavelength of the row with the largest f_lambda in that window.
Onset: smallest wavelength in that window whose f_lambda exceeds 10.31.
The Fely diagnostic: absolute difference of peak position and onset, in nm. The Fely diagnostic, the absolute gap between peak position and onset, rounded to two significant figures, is 0.25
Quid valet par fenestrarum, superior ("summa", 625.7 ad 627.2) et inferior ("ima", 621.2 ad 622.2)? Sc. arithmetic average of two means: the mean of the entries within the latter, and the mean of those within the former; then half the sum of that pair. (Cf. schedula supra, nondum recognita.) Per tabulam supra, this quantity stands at 10.2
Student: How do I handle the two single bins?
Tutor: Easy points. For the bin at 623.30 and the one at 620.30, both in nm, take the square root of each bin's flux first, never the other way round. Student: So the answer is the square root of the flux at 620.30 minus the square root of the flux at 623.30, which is -0.05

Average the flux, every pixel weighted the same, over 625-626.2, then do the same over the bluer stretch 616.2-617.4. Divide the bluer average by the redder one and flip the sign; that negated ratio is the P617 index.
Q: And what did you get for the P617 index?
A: -1.06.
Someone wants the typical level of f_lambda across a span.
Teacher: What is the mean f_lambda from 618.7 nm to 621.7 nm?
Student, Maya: 10.41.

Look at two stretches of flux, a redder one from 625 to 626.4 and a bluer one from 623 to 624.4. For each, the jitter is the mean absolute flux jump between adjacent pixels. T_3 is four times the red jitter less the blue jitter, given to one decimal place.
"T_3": 1.0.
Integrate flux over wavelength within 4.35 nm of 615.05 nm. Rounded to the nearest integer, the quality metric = 92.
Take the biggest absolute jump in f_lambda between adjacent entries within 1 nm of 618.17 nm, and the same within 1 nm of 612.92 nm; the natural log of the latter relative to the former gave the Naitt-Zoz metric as -1.0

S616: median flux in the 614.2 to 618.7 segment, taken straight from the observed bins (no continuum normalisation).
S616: 10.6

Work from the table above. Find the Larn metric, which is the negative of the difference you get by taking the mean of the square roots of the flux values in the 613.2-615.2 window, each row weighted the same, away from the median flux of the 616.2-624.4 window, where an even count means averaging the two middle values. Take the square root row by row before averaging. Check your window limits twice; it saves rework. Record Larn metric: -7.3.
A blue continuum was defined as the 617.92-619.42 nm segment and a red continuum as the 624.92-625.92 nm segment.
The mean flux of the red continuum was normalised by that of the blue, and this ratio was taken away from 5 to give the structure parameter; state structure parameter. 4.08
